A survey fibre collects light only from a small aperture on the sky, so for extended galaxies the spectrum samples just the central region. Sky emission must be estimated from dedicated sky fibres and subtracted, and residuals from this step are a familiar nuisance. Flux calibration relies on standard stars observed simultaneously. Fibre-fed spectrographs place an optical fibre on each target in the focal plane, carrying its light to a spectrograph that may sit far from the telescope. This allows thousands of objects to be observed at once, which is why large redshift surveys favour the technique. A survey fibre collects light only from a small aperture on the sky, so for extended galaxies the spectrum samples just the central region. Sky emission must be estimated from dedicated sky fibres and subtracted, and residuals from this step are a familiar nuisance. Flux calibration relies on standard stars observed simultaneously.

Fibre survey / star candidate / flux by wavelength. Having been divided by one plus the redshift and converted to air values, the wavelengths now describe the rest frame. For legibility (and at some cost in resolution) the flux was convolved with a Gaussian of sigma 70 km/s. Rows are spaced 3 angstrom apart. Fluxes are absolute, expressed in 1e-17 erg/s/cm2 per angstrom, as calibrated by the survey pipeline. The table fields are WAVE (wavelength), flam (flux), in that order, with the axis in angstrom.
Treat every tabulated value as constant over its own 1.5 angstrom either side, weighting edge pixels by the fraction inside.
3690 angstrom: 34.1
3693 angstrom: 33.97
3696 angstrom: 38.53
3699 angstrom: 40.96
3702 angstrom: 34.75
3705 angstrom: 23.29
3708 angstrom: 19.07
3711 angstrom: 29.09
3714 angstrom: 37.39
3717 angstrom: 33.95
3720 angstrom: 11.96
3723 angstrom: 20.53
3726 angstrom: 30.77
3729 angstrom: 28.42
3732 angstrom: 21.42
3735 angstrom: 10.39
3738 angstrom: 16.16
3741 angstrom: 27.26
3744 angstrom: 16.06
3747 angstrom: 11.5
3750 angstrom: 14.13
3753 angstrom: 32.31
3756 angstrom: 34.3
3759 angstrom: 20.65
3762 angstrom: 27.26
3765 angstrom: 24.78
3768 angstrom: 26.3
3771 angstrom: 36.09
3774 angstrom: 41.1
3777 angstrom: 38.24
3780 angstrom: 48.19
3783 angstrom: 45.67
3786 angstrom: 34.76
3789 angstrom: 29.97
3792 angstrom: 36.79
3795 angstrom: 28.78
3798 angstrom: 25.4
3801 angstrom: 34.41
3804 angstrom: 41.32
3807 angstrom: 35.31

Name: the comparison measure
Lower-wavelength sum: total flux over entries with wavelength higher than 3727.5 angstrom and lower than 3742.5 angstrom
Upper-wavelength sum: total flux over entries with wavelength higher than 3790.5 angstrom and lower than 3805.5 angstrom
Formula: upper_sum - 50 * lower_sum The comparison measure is -5016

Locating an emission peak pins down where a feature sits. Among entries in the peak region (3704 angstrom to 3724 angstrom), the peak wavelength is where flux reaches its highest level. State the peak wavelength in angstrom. 3714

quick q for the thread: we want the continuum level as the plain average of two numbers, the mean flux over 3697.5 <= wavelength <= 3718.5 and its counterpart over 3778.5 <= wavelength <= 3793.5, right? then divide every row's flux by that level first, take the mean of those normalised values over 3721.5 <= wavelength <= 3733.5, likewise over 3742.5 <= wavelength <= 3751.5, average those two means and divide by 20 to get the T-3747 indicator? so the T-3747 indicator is 0.028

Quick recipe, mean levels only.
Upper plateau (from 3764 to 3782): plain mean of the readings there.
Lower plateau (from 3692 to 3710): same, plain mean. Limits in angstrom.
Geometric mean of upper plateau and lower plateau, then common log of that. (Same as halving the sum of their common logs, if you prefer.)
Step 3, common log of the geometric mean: 1.53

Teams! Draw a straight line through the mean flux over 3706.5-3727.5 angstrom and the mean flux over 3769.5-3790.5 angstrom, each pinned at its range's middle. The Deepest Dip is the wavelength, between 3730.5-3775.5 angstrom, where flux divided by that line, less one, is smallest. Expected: 3735 angstrom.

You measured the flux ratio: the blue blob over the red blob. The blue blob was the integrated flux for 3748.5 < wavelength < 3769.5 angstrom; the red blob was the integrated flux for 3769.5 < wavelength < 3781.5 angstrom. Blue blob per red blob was 1.1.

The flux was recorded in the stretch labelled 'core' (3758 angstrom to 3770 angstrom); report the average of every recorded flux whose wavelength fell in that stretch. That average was 25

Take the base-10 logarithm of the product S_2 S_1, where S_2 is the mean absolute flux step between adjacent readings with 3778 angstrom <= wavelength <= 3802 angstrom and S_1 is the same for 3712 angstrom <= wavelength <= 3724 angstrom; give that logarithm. 1.87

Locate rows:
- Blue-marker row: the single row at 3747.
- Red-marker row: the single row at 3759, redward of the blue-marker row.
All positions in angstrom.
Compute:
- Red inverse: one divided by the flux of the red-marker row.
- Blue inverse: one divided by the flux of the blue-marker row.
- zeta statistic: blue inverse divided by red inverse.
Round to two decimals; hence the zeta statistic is 1.80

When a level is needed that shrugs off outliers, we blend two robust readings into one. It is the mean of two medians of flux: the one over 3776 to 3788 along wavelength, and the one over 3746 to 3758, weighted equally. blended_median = 33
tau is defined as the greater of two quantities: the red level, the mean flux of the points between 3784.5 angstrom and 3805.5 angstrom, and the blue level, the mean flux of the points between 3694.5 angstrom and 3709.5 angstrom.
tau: 33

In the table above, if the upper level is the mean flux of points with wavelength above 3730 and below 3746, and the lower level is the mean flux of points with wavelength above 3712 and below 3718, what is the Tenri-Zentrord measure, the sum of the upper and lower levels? 54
